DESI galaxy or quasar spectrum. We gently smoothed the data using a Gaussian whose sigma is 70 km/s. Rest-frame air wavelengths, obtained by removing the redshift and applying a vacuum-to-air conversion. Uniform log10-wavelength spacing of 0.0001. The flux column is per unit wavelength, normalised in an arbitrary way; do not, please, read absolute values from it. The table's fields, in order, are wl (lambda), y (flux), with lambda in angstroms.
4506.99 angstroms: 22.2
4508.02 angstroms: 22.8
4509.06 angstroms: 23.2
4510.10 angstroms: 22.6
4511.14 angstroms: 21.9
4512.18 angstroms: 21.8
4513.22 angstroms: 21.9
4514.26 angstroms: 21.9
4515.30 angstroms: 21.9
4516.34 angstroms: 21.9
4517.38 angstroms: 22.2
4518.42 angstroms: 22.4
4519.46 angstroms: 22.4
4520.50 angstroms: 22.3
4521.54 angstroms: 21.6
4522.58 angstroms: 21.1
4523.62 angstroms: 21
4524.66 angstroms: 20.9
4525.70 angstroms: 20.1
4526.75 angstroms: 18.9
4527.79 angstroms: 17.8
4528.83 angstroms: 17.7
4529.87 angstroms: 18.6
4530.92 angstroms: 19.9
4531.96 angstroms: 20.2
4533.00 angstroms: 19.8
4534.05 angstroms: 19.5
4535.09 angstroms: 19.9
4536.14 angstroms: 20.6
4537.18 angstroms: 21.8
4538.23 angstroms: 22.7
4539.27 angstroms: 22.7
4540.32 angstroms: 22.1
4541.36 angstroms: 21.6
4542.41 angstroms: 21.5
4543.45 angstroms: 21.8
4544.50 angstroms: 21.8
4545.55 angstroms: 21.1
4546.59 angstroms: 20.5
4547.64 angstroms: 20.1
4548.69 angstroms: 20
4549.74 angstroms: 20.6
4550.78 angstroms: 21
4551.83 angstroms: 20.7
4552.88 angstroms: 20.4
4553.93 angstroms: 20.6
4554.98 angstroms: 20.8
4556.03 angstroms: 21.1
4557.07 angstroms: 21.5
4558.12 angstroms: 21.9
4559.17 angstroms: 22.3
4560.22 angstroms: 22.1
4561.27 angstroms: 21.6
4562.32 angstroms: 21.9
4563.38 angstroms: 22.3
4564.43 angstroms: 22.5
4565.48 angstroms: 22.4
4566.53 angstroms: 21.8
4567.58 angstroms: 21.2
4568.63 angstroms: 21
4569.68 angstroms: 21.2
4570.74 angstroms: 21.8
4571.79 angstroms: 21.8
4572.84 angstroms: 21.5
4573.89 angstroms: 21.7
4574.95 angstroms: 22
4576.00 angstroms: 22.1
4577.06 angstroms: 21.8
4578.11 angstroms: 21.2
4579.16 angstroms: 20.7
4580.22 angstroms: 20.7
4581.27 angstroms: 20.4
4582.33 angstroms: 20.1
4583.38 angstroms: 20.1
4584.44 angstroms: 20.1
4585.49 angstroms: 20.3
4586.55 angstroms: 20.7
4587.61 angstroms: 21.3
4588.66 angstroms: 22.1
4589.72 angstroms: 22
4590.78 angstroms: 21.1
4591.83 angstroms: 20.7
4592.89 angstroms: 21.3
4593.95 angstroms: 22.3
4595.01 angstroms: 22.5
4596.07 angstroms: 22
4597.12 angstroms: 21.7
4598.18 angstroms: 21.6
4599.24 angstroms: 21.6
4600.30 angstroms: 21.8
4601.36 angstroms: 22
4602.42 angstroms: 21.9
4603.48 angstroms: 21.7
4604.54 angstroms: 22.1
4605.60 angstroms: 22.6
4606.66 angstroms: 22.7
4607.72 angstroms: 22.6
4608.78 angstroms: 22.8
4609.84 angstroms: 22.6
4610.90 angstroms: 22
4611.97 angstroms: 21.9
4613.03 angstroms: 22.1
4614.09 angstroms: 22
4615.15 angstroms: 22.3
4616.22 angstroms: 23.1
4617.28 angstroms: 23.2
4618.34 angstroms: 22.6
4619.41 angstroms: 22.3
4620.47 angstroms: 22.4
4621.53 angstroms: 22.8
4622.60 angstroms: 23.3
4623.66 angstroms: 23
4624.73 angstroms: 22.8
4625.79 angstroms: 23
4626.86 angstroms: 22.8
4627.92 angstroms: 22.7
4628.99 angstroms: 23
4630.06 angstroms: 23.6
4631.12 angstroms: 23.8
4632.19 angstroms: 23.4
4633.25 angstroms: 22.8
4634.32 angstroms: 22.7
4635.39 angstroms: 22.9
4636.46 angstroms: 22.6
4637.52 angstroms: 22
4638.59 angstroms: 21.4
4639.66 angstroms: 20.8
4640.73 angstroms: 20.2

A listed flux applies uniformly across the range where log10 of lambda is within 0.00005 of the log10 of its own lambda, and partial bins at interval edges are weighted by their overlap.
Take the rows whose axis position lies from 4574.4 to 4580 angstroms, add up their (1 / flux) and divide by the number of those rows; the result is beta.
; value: 0.0464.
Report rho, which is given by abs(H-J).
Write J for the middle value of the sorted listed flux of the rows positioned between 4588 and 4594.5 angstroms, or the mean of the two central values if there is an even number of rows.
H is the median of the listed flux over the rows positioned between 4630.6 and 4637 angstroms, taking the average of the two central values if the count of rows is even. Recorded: 1.2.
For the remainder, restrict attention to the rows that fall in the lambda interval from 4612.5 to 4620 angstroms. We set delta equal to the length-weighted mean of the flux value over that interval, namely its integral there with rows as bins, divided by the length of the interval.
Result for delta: 22.5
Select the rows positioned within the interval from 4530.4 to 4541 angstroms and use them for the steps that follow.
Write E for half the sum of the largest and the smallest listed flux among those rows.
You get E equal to 21.1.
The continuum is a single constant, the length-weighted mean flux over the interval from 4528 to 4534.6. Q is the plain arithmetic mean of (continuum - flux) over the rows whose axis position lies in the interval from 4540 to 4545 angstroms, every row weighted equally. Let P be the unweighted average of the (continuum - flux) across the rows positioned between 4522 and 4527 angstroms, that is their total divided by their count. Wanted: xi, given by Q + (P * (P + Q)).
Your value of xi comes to 1.8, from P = -1.2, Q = -2.53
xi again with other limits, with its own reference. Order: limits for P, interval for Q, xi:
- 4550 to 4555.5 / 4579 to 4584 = 2.7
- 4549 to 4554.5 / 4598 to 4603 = 3.2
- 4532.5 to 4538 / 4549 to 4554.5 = 1.3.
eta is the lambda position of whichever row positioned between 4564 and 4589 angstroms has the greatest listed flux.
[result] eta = 4564.43 angstroms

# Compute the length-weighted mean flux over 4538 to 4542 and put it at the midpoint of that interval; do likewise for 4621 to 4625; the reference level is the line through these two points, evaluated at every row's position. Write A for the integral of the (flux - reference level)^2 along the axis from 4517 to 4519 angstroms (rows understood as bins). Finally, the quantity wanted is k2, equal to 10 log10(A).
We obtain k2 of -8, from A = 0.2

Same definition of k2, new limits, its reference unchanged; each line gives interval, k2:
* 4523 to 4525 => 4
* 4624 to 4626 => -15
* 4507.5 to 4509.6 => 4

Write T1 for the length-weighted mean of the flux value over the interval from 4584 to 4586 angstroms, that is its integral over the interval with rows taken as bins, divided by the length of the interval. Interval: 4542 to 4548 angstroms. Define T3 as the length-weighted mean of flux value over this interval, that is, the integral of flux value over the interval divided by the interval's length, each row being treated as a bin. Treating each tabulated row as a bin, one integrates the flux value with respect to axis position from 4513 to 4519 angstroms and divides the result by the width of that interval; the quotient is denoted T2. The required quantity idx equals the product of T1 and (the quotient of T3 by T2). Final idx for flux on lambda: 19.5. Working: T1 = 20.3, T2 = 22.0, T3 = 21.2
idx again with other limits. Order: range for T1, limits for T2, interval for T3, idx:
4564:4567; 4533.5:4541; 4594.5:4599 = 22.9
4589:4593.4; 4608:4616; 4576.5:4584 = 19.8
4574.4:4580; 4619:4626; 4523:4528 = 18.7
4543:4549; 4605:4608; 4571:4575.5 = 20.1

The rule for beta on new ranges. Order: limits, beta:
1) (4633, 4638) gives 0.0443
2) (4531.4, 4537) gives 0.0500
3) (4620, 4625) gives 0.0438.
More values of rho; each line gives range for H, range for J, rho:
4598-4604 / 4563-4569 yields 0.3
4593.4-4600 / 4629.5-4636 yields 1.3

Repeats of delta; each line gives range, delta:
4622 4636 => 23.0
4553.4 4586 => 21.4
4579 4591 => 20.8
